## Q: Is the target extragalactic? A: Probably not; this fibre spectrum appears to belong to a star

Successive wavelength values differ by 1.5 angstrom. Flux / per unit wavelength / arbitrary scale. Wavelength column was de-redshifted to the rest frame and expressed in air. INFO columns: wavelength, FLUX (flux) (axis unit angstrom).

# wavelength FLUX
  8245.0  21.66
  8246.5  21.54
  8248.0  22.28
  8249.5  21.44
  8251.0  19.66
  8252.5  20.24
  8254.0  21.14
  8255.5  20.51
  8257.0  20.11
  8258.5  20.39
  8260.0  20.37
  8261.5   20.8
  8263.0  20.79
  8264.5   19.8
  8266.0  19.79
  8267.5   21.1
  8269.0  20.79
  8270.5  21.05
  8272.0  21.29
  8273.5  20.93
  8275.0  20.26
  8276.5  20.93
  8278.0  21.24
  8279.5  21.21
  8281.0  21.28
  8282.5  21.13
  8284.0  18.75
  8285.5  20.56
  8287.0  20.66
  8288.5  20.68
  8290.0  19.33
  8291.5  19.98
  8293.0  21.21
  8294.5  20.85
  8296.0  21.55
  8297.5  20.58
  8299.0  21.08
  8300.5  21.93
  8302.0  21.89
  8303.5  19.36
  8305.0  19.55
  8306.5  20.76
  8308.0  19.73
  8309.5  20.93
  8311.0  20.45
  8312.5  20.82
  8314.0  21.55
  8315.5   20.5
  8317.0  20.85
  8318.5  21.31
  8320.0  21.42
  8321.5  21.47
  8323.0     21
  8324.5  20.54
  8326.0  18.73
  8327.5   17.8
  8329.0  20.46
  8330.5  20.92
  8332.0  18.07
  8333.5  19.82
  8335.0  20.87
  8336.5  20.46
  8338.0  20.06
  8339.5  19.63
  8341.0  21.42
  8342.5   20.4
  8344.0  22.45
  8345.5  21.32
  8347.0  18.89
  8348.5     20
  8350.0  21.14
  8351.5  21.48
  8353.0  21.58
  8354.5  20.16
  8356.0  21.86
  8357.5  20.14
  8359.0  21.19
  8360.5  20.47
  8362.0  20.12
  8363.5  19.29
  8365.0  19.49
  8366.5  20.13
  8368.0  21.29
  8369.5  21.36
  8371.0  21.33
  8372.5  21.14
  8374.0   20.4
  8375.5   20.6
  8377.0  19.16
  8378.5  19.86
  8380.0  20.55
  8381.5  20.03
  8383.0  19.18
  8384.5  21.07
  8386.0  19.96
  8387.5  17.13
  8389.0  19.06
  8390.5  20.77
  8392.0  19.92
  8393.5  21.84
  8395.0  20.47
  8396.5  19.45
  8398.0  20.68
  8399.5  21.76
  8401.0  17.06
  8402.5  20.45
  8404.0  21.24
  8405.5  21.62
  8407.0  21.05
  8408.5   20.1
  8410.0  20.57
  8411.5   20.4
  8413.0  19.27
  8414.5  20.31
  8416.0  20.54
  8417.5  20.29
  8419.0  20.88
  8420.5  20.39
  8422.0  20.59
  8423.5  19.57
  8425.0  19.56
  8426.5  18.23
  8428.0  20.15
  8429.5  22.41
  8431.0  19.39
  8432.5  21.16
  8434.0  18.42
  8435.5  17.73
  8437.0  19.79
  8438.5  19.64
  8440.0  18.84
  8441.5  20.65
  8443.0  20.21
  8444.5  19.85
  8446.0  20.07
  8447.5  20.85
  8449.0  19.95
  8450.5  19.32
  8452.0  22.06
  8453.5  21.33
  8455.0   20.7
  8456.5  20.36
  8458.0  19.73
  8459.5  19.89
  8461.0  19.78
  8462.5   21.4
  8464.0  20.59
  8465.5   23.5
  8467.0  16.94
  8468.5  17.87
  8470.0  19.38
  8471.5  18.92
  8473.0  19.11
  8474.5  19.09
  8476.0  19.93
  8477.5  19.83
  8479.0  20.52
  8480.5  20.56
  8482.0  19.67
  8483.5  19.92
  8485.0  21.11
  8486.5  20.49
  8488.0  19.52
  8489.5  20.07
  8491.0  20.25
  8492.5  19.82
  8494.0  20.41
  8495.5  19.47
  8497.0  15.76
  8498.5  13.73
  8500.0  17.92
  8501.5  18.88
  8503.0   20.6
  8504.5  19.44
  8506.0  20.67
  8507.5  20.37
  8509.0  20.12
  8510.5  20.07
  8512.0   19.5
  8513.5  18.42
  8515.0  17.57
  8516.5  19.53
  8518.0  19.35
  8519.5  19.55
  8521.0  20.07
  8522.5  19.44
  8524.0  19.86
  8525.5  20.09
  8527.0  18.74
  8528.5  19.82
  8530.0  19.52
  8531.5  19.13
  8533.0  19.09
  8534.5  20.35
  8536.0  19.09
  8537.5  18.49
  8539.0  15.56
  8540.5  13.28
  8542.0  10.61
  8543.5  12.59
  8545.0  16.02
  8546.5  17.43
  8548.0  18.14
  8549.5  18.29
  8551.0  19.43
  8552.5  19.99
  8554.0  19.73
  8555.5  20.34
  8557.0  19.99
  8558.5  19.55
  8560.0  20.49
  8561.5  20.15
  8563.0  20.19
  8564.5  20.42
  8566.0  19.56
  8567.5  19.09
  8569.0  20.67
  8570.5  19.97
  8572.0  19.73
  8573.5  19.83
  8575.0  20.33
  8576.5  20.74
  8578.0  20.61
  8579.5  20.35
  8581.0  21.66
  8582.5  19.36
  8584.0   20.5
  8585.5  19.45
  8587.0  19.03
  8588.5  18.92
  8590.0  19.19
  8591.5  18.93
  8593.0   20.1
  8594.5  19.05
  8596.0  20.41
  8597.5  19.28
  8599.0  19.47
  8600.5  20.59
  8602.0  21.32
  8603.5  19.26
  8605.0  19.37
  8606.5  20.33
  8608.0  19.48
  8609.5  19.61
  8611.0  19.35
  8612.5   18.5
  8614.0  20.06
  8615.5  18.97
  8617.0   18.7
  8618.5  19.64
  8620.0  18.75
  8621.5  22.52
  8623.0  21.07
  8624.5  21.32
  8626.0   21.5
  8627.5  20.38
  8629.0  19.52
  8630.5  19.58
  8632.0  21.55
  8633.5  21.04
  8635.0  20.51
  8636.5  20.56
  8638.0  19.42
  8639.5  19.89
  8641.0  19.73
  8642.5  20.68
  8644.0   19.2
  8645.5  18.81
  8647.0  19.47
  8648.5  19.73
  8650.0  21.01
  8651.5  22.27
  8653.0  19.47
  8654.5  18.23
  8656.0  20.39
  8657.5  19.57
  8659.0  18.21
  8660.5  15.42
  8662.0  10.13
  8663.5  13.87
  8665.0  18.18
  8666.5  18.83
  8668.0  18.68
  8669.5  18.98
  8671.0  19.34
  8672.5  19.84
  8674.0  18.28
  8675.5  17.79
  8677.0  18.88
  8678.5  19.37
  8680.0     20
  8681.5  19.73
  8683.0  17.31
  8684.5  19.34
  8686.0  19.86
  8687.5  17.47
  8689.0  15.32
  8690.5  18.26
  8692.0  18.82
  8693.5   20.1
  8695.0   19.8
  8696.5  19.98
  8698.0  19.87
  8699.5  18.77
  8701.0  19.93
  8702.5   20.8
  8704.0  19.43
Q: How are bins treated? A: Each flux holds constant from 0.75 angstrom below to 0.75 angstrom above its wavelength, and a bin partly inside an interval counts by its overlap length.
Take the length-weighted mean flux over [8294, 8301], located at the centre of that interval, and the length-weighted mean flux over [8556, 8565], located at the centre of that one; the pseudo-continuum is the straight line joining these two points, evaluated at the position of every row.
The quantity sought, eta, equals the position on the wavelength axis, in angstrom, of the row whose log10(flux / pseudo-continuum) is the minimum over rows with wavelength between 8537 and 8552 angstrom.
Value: 8542.0 angstrom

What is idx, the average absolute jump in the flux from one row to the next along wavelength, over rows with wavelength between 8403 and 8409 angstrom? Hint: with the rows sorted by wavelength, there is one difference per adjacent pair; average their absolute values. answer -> 0.63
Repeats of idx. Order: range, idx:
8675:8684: 0.98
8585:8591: 0.27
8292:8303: 0.57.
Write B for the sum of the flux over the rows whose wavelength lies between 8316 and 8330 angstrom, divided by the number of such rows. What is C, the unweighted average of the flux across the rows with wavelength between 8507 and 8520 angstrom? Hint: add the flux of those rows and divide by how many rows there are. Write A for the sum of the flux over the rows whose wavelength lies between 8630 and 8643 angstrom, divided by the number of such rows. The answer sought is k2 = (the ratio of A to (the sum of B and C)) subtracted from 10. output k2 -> 9.49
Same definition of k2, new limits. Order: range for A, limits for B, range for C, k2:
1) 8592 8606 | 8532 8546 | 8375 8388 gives 9.45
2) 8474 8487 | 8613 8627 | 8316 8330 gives 9.51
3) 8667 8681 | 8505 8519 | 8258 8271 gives 9.53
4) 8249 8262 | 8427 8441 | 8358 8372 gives 9.49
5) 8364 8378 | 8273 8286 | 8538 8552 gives 9.44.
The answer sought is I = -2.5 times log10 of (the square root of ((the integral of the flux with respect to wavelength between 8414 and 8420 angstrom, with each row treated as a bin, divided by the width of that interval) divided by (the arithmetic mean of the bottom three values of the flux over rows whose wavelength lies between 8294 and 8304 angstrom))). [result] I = -0.01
